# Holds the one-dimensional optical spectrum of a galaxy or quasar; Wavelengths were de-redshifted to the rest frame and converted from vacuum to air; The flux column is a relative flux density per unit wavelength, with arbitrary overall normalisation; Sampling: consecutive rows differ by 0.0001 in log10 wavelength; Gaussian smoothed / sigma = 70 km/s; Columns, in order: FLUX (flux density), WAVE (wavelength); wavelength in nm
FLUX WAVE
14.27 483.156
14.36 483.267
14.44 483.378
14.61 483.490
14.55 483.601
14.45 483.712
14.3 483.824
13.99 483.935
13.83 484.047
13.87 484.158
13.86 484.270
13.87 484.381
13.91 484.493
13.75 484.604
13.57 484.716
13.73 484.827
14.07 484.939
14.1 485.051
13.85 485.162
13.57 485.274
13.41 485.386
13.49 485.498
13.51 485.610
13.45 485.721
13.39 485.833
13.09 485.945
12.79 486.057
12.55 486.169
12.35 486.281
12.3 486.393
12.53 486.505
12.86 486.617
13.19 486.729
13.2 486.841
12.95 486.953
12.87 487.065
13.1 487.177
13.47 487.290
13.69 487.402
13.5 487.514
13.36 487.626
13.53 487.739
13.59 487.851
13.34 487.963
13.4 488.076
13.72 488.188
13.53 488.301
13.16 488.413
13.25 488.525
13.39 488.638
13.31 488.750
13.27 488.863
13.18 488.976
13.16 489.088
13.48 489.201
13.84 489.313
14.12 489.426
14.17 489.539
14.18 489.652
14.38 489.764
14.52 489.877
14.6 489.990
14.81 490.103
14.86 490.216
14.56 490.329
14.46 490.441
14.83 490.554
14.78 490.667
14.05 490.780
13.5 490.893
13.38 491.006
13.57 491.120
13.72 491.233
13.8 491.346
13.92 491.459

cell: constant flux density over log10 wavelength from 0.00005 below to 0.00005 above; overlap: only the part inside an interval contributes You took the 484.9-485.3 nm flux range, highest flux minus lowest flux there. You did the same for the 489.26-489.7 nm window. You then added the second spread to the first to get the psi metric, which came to 0.87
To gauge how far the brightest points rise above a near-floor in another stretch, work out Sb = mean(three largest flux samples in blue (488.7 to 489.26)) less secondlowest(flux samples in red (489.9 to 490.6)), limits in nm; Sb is -1.2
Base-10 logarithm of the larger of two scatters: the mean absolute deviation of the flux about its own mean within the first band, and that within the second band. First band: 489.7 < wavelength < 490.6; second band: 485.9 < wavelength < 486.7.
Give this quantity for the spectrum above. -0.628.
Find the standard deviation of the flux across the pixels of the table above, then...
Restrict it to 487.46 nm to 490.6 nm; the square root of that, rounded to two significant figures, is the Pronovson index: 0.76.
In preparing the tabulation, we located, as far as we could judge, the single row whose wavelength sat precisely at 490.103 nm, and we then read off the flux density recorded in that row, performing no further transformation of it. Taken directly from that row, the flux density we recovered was 14.81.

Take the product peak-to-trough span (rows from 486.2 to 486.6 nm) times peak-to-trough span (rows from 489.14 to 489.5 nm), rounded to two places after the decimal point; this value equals 0.15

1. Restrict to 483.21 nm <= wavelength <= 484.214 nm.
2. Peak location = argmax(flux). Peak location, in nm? 483.490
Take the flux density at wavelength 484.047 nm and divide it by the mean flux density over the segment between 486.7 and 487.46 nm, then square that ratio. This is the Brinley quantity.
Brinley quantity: 1.10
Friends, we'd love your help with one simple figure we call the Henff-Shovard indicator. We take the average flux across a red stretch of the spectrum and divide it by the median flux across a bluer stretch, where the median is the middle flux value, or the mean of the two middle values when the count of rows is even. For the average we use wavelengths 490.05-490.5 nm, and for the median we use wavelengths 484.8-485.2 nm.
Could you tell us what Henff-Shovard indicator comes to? 1.05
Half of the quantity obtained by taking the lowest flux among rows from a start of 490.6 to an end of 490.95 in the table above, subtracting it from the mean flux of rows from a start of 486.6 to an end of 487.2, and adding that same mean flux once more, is 6.3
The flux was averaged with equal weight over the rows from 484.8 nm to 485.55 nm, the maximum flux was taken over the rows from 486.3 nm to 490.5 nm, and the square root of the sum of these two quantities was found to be 5.35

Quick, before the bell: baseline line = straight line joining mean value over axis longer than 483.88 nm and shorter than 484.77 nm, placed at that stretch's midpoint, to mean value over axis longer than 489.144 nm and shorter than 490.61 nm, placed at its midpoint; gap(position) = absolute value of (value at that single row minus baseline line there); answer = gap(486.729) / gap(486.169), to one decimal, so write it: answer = 0.6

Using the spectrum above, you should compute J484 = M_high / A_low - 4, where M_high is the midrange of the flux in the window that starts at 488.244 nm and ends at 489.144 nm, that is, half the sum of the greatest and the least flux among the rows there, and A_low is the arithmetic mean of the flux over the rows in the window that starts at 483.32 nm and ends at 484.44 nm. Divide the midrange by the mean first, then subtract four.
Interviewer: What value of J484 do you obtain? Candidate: -3.06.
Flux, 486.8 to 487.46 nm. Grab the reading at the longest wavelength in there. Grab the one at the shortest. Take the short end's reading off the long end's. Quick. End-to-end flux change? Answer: 0.5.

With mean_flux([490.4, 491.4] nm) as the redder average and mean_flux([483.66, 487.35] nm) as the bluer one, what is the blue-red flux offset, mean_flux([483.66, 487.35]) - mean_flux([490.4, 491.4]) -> -0.6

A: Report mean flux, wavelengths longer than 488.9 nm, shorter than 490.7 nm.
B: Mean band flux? 14.2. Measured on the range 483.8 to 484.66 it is 13.9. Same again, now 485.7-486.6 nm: 12.8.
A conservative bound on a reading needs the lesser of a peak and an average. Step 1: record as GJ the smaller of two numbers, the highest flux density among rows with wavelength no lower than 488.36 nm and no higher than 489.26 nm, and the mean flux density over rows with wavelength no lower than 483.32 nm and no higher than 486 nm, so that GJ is 13.5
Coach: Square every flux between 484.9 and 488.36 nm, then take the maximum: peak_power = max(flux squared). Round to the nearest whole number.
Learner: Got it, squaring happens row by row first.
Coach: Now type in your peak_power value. 199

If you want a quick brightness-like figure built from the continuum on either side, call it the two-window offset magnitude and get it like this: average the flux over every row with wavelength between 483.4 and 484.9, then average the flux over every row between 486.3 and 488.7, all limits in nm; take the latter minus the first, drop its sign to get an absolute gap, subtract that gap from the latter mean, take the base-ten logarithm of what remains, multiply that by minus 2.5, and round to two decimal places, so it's -2.74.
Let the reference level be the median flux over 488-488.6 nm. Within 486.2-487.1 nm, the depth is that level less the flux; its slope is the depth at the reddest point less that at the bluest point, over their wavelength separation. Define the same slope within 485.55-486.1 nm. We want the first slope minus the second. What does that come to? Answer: -2.3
